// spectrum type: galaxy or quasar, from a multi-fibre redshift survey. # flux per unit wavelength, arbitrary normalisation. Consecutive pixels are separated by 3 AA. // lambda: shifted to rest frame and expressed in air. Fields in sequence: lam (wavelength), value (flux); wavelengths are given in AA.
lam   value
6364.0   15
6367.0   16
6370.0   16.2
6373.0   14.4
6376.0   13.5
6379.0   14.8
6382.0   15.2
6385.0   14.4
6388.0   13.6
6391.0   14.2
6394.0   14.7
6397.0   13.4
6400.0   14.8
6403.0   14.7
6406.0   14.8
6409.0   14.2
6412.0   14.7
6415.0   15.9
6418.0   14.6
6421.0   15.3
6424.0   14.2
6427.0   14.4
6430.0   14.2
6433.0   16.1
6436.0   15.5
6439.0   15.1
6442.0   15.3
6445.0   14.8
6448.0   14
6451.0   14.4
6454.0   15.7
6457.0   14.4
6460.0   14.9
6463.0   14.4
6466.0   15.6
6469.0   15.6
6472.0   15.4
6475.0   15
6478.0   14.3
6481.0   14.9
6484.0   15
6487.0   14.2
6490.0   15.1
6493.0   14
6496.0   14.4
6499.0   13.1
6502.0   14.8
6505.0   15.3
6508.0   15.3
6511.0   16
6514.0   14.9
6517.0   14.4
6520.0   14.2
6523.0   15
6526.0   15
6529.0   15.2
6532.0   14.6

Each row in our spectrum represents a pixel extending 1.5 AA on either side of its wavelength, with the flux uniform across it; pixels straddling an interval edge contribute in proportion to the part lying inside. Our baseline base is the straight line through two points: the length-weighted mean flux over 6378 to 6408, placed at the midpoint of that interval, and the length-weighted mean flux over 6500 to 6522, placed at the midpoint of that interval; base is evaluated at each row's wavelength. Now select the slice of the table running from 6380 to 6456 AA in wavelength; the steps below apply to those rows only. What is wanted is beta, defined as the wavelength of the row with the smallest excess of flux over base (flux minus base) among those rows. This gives 6397.0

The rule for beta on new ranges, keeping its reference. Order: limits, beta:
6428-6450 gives 6448.0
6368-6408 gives 6397.0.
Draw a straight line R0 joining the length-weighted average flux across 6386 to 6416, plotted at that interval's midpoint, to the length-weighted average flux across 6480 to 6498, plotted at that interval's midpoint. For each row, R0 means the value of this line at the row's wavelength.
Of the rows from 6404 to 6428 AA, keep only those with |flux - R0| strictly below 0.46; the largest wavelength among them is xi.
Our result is 6427.0 AA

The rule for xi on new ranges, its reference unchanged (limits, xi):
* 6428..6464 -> 6463.0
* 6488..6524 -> 6523.0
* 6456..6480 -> 6478.0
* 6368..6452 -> 6451.0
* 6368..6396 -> 6394.0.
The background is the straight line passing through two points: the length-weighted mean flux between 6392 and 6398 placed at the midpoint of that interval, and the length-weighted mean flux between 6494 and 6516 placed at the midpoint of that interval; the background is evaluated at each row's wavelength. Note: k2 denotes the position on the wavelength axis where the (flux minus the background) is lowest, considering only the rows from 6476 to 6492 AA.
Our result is 6487.0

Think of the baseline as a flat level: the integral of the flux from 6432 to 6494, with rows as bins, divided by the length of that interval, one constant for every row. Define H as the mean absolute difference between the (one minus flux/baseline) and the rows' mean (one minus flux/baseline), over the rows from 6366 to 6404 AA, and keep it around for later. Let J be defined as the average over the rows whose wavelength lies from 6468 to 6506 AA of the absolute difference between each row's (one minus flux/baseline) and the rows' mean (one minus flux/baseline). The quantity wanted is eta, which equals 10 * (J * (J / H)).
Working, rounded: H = 0.043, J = 0.0361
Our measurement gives 0.30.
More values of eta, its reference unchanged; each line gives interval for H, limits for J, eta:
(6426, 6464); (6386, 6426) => 0.29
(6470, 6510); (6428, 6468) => 0.39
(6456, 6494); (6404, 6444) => 0.45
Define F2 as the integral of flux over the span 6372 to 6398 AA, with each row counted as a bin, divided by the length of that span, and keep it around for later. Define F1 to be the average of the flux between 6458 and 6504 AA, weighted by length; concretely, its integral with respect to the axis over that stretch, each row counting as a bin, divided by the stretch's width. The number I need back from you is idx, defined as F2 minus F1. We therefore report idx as -0.5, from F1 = 14.7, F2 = 14.3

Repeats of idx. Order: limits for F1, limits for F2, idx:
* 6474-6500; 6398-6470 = 0.4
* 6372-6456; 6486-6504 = -0.4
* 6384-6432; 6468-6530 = 0.3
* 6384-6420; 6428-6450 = 0.5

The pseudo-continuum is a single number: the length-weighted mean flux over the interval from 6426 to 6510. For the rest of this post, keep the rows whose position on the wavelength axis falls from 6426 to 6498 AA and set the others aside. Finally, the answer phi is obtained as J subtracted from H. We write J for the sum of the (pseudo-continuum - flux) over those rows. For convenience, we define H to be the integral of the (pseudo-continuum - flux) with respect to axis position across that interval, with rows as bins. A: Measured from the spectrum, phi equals -1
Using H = -1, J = -1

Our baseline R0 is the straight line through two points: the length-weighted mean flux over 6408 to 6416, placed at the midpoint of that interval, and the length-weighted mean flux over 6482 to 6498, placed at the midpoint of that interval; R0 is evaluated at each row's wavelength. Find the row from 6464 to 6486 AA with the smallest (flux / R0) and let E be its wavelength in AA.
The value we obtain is 6478.0 AA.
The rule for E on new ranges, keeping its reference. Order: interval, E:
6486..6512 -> 6499.0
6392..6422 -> 6397.0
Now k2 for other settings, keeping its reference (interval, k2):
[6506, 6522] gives 6520.0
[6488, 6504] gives 6499.0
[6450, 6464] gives 6463.0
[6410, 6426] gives 6424.0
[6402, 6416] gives 6409.0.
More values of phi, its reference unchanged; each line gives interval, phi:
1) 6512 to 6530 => 0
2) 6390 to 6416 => 4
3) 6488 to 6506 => 5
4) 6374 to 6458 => 9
